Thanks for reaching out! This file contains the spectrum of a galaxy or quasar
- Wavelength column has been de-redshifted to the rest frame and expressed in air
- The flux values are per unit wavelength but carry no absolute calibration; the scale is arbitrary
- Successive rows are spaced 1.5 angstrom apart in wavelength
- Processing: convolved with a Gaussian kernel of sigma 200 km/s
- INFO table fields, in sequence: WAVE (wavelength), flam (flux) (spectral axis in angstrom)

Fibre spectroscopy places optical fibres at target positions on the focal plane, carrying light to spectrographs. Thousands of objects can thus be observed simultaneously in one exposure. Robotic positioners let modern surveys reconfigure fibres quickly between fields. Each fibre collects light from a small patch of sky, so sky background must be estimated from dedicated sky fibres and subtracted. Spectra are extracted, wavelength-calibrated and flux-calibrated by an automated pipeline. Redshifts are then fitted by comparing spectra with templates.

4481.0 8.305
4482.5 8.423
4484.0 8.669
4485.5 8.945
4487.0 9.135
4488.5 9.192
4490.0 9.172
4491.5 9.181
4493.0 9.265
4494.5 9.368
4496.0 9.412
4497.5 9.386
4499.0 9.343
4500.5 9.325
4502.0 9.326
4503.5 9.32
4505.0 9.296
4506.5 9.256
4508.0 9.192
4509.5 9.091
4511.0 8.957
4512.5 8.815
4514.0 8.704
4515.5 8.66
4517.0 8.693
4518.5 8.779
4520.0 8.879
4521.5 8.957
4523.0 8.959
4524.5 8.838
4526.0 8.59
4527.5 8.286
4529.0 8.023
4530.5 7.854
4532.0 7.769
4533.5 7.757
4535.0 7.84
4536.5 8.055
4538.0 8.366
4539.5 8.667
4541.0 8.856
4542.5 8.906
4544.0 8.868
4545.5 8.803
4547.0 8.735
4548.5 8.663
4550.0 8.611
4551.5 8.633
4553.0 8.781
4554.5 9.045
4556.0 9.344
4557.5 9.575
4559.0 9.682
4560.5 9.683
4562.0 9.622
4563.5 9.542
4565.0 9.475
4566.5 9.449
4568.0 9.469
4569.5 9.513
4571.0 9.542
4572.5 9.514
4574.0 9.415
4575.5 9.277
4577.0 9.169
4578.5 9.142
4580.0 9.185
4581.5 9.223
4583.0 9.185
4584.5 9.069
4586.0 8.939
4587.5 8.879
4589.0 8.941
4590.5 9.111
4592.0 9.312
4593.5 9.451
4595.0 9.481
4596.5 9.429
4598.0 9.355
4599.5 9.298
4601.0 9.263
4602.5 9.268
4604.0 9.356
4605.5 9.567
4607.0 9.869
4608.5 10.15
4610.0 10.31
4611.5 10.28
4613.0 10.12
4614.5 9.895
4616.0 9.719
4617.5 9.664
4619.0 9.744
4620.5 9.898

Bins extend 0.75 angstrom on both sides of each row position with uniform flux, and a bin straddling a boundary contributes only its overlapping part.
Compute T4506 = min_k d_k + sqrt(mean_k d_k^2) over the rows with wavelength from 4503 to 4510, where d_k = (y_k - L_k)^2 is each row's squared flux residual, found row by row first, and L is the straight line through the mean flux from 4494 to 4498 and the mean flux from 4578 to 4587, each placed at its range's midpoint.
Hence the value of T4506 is 0.0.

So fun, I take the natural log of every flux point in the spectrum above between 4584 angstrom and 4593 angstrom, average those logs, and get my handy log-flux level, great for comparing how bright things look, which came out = 2.20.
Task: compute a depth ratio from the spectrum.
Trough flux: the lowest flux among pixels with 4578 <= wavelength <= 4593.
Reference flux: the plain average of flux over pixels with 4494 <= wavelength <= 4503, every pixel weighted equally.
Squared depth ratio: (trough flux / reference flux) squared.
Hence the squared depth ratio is 0.90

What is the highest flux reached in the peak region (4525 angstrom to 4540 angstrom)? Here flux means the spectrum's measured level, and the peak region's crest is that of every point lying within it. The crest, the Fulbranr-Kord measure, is 8.667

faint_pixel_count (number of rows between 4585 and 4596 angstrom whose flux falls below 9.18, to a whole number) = 4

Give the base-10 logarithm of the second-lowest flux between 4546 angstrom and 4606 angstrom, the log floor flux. 0.936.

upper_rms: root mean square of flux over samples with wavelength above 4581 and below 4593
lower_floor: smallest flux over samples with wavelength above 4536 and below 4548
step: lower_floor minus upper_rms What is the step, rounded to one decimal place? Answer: -1.0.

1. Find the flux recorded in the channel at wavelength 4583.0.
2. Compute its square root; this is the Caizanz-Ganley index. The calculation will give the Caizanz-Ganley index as 3.03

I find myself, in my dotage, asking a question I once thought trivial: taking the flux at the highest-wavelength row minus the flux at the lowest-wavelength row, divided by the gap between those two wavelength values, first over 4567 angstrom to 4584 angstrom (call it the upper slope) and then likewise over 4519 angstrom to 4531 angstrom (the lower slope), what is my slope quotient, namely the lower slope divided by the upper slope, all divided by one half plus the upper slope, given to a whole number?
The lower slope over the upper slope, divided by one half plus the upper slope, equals 11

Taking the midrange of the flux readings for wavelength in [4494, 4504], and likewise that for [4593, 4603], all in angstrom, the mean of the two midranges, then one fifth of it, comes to 1.87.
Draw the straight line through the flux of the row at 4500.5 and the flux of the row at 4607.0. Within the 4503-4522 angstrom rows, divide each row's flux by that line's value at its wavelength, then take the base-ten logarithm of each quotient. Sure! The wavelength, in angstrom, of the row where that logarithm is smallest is 4515.5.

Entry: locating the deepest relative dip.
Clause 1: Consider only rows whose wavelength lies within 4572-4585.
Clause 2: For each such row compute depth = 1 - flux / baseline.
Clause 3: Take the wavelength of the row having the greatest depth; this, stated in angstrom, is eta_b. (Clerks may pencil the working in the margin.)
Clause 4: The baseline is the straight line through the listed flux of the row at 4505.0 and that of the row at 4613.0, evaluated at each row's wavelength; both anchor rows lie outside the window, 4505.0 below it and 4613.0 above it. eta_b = 4584.5 angstrom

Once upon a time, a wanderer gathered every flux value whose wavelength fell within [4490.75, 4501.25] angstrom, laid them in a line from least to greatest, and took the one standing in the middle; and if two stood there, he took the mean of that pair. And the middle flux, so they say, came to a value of 9.34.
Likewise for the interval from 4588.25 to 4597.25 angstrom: 9.37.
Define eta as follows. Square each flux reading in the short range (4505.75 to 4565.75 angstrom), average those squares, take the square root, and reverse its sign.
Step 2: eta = -8.8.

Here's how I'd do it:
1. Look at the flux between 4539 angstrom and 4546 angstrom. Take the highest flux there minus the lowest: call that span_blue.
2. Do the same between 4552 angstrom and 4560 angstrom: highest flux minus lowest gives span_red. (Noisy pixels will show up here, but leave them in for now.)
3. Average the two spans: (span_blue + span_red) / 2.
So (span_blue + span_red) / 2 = 0.57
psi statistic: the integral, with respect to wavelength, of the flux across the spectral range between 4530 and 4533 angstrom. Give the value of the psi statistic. 23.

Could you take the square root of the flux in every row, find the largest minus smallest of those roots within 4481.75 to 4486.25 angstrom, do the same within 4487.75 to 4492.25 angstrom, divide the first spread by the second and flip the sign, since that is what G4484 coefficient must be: -27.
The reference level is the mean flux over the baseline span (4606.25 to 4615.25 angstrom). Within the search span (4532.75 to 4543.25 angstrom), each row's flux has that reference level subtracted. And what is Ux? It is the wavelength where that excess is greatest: 4542.5 angstrom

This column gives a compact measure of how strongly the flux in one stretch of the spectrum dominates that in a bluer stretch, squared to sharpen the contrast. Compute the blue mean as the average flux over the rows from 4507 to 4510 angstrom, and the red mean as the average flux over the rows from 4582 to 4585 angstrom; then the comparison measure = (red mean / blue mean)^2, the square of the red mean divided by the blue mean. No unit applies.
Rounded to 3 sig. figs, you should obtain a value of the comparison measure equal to 0.997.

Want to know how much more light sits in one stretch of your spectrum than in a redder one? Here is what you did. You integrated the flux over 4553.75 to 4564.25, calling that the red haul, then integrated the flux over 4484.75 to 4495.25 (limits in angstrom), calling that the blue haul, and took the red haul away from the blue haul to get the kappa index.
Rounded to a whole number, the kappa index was -3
